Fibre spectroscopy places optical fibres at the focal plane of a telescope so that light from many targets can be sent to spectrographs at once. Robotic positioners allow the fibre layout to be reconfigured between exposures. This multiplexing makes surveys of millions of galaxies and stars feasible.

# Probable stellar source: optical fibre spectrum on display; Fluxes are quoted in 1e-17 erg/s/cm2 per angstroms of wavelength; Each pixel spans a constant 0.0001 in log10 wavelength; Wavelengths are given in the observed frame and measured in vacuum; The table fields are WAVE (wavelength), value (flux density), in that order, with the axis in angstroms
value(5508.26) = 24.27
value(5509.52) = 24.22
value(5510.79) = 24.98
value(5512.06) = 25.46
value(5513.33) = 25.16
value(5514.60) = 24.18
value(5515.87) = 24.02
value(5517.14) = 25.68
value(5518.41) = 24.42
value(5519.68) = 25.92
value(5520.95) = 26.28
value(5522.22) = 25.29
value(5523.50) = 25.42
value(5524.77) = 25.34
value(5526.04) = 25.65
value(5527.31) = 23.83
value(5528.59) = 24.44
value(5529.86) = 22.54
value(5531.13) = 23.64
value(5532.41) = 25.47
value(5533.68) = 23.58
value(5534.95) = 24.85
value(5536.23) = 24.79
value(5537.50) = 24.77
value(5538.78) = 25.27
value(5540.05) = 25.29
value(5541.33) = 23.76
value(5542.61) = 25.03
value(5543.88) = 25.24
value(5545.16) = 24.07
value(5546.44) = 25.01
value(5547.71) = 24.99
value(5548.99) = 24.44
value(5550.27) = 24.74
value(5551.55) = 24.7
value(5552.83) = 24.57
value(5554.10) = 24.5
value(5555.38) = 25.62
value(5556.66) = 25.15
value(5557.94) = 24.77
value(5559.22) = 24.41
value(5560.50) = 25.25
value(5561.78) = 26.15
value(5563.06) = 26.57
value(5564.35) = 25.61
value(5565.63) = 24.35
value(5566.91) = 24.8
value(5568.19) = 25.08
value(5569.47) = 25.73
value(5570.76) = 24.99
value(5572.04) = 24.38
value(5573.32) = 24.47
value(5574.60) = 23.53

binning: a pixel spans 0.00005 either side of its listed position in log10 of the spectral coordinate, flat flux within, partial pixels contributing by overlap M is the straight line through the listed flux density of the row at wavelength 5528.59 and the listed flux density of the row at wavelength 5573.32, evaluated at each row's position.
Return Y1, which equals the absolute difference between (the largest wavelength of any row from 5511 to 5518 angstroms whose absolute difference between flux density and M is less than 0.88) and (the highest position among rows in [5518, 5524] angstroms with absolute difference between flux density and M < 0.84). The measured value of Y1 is 2.5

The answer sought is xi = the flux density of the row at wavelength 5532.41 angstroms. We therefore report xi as 25.47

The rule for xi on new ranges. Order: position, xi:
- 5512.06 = 25.46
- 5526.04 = 25.65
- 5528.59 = 24.44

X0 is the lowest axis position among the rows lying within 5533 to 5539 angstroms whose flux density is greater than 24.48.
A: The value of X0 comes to 5534.95 angstroms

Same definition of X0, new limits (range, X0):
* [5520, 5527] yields 5520.95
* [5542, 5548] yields 5542.61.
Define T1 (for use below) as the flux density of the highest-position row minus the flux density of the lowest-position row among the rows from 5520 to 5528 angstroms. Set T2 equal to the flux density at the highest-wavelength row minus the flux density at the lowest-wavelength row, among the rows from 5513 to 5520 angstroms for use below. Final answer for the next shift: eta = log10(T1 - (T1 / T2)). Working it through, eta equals -0.11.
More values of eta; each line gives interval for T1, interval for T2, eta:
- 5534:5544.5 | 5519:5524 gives 0.07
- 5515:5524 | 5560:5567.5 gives 0.65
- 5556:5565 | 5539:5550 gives 0.00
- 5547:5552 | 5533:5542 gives 0.12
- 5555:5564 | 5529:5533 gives -0.20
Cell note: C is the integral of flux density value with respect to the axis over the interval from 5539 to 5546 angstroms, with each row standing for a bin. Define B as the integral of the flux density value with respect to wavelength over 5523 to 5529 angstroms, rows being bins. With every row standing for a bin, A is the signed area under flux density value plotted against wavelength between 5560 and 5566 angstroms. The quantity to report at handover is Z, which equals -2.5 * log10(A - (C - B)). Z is -5.29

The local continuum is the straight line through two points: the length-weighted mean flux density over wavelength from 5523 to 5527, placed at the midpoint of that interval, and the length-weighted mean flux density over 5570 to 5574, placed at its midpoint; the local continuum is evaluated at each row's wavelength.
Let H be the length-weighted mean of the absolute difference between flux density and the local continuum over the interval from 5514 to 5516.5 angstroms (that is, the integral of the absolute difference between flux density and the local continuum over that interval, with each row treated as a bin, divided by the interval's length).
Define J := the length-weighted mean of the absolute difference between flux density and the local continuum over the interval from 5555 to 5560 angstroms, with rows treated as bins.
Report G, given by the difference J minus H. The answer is -1.1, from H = 1.43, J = 0.36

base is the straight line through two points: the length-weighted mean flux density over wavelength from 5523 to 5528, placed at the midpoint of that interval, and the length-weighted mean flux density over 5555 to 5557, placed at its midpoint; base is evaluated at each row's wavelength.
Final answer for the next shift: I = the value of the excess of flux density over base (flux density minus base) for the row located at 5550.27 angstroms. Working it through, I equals -0.58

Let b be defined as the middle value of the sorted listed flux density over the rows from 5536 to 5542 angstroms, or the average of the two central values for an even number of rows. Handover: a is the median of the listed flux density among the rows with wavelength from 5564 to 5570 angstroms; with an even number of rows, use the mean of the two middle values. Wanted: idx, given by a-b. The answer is 0.29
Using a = 25.1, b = 24.8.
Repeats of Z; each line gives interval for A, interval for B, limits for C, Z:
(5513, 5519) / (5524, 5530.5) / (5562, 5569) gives -5.28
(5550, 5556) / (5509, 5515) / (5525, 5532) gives -5.28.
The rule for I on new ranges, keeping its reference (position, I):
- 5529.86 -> -2.55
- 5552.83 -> -0.78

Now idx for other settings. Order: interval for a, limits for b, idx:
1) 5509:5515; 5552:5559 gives 0.21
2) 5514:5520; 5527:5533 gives 0.59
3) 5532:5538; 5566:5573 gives -0.20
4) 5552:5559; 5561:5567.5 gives -0.84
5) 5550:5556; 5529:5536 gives 1.06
